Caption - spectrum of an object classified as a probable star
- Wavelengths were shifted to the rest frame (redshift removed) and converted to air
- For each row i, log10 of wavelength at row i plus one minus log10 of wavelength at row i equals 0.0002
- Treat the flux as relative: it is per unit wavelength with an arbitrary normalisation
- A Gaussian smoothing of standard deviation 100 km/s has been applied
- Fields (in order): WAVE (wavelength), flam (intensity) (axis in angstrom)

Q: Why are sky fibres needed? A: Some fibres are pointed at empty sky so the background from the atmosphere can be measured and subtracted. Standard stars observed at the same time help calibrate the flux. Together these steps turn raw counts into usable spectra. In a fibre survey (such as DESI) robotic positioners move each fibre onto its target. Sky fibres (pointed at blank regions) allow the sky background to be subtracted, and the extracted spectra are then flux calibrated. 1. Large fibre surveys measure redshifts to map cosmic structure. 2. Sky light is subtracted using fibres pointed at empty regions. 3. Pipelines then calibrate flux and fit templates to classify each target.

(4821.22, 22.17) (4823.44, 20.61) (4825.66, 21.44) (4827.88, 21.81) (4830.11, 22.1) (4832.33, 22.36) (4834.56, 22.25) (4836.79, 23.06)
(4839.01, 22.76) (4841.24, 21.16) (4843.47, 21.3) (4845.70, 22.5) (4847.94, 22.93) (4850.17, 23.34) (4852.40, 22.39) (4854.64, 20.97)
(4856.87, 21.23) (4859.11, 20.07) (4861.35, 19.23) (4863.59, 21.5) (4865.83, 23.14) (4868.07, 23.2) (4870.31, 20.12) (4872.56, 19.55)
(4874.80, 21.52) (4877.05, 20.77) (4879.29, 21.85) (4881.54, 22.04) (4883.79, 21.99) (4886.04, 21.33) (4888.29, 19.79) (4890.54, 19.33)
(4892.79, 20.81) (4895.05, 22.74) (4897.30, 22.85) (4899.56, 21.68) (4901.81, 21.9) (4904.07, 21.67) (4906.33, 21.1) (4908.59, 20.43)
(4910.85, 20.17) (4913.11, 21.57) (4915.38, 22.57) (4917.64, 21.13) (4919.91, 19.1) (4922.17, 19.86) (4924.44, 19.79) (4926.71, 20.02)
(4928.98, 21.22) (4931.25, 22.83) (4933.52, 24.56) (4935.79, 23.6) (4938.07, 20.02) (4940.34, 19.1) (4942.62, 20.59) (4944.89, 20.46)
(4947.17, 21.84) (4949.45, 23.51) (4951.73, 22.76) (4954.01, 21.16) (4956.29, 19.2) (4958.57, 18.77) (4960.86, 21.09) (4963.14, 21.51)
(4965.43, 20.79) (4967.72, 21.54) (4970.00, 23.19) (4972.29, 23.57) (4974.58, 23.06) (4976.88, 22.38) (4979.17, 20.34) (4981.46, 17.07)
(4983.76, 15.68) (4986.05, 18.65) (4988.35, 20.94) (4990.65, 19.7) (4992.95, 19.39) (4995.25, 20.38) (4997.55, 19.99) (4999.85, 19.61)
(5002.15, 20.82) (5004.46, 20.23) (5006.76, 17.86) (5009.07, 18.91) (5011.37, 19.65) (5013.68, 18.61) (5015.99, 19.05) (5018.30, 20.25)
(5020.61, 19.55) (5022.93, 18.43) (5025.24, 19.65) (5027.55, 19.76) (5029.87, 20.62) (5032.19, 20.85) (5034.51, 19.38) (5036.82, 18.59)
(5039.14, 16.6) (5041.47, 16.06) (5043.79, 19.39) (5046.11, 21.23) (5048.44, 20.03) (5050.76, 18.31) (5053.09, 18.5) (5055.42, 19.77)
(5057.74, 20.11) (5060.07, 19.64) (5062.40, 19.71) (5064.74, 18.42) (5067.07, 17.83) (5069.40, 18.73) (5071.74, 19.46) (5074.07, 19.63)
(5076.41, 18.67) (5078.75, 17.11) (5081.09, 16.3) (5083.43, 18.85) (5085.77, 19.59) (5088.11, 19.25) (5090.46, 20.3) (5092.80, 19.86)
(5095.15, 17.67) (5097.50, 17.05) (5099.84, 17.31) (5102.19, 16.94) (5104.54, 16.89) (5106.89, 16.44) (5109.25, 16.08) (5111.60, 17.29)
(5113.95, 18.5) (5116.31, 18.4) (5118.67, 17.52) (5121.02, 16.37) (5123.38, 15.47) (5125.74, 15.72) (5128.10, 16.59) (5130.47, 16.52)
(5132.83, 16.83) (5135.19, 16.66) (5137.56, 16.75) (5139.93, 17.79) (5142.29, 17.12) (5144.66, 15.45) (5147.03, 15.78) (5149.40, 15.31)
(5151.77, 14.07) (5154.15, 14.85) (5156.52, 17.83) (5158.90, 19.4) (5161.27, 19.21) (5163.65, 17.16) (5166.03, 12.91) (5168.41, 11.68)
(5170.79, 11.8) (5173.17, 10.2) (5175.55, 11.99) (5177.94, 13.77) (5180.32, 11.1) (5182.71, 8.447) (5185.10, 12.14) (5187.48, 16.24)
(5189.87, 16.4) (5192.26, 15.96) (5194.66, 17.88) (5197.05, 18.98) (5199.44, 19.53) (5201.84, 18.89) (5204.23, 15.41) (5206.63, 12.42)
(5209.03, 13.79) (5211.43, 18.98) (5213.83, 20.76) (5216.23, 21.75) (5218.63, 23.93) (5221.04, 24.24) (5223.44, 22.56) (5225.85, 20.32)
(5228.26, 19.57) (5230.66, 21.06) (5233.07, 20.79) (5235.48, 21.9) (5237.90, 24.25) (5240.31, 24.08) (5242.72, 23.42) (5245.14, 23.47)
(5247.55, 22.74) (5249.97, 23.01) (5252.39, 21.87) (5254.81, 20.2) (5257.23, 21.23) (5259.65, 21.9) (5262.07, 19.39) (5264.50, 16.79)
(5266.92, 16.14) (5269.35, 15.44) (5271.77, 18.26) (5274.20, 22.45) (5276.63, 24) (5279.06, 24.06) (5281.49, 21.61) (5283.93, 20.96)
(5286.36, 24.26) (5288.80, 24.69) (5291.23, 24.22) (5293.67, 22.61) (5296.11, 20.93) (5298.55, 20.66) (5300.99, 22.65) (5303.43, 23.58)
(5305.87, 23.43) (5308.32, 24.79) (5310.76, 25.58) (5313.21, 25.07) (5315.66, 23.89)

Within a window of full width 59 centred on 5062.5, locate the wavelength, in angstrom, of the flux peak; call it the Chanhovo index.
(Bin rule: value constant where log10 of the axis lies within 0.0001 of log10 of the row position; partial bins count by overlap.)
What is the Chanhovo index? 5046.11 angstrom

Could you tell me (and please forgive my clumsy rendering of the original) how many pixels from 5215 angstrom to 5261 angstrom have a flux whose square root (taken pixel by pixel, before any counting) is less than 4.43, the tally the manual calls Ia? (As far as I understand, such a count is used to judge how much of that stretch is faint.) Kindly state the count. 1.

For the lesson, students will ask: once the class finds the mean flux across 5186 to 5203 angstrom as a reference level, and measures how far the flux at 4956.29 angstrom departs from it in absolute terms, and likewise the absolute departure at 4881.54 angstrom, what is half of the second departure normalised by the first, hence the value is 1.4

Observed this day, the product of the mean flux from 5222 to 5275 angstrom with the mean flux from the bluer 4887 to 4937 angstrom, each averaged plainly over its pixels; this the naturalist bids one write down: 446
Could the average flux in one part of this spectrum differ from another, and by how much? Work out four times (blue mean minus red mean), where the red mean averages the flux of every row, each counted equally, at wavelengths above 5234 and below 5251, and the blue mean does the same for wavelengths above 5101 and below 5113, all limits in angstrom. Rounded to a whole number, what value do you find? -26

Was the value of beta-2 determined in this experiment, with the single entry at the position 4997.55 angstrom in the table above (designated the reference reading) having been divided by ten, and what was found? 2.00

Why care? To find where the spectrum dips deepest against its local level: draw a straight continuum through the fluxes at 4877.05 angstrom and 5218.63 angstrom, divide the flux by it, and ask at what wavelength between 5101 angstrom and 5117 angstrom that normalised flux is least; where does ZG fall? 5109.25 angstrom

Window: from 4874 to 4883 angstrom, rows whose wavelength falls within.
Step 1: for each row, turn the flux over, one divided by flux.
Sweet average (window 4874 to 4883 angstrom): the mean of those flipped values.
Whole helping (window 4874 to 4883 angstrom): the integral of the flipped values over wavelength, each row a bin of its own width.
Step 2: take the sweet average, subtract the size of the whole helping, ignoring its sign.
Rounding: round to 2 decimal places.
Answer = -0.37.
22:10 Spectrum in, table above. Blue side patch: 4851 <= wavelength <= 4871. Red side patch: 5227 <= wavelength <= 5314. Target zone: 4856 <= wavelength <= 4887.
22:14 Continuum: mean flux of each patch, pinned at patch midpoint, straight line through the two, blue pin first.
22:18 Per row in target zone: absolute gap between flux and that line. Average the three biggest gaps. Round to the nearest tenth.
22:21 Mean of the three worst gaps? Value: 1.9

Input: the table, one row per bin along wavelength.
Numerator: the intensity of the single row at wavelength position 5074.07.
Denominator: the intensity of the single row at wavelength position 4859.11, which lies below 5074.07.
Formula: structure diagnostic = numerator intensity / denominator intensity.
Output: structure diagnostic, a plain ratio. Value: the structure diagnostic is 0.98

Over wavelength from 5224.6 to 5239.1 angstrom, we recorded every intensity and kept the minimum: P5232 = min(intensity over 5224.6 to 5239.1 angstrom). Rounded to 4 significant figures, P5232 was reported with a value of 19.57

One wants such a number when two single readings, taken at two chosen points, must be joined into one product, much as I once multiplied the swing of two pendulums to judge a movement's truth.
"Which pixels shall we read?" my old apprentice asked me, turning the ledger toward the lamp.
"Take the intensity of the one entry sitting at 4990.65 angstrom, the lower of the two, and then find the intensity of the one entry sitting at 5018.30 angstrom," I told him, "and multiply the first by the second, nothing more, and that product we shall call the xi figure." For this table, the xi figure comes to 399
